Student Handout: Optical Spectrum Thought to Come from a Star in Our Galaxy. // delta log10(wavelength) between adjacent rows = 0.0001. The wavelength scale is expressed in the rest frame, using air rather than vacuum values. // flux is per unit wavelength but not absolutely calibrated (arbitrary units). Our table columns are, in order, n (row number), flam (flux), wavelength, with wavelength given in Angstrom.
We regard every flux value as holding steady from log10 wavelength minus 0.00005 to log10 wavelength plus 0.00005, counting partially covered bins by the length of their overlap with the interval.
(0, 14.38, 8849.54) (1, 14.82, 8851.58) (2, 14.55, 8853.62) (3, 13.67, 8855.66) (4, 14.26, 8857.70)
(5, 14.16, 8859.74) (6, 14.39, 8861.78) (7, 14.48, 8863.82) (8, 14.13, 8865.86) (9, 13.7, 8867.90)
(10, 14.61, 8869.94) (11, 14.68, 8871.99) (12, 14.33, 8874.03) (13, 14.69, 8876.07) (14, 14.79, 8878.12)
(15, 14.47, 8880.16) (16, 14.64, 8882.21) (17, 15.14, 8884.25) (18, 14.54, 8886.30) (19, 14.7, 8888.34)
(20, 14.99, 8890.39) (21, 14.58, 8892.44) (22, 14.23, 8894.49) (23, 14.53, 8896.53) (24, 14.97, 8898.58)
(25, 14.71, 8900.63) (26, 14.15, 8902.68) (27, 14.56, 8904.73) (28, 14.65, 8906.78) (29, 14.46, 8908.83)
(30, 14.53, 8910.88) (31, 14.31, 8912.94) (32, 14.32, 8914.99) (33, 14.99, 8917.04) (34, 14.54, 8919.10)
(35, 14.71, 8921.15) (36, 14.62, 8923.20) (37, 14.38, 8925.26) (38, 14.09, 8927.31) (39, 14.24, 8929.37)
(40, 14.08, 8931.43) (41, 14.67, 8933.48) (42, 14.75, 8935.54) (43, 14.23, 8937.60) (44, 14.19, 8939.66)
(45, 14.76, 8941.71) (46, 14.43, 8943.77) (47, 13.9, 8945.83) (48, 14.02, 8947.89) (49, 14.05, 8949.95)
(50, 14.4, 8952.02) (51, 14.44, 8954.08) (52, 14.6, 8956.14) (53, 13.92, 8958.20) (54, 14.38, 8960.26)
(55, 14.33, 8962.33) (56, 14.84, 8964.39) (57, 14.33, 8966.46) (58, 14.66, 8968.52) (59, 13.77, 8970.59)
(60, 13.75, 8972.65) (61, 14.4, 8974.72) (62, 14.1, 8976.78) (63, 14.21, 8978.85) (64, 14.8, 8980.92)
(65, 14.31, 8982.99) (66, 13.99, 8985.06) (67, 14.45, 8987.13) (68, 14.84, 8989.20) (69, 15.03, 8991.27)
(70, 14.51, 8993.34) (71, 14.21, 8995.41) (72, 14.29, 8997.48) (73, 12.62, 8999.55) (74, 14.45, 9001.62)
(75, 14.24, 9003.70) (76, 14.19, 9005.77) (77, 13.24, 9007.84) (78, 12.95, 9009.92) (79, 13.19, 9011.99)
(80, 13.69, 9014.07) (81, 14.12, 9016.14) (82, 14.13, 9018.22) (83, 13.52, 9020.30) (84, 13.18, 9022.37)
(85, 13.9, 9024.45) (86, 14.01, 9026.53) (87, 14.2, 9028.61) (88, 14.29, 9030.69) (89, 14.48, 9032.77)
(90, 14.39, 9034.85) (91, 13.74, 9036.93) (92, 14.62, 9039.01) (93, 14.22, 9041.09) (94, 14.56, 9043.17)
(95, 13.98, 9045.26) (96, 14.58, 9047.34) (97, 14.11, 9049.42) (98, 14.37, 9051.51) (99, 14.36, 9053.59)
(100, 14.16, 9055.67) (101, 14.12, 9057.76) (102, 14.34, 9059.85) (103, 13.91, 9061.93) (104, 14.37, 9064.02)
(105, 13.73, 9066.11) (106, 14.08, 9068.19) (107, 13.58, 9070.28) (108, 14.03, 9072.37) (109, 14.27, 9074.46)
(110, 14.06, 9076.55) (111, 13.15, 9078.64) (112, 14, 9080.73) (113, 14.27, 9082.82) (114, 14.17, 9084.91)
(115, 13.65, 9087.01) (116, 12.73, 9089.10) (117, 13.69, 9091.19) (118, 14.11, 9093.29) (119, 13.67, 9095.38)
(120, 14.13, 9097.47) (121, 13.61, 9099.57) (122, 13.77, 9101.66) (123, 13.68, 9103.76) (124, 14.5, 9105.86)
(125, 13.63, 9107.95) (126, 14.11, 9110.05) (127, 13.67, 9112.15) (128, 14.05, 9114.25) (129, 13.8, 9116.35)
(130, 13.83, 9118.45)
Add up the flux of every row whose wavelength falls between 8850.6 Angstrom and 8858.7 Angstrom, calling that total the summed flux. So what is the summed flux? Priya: 57.3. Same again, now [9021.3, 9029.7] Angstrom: 55.3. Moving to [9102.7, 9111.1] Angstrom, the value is 55.9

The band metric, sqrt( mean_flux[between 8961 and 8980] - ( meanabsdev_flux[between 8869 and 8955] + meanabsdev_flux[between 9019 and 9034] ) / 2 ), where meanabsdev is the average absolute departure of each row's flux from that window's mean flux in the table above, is 3.74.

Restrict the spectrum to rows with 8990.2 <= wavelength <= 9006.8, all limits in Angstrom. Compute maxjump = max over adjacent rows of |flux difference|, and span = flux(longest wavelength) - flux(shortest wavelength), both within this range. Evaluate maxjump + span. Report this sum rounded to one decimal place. 1.0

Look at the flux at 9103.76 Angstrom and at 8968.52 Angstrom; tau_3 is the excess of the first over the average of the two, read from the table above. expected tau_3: -0.49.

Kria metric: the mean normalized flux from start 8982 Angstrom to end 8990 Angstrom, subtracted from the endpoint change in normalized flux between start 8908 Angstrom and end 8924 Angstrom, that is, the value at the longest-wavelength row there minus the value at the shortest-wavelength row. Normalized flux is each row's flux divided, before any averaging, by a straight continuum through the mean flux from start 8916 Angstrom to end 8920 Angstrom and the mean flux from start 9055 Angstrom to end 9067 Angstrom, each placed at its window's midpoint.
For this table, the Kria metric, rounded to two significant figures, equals -0.98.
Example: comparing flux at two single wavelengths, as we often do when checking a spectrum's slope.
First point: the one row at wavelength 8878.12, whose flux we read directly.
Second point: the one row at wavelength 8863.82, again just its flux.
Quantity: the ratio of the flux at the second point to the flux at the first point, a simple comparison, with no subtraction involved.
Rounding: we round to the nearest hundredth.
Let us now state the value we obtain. 0.98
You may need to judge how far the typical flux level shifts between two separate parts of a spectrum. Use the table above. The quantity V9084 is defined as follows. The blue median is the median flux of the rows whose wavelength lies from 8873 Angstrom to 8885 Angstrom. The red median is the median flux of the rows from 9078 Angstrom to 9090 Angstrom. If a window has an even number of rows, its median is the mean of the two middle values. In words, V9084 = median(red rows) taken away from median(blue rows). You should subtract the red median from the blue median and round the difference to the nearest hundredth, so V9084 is 0.84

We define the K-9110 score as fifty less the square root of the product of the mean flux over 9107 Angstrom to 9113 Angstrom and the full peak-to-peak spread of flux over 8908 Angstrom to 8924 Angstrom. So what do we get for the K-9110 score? 46.9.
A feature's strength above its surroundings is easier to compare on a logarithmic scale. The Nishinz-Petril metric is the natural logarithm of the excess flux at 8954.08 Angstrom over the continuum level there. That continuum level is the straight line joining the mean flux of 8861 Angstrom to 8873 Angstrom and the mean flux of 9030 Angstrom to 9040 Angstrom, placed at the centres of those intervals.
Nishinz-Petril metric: -2.1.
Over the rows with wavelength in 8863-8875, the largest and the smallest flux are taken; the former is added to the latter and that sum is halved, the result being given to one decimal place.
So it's 14.2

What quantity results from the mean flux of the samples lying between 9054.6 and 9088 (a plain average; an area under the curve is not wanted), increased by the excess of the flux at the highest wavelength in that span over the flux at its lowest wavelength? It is 13.5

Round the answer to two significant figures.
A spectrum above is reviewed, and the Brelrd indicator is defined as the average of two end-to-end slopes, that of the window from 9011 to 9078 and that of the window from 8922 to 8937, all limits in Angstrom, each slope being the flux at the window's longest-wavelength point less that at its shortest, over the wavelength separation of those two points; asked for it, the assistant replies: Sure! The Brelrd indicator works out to 0.012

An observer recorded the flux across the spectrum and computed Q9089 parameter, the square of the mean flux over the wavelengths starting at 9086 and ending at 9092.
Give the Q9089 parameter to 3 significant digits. 178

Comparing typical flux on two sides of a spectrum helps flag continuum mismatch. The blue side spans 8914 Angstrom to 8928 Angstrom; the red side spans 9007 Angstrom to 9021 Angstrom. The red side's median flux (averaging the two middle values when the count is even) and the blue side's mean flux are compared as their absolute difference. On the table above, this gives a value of 1.0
